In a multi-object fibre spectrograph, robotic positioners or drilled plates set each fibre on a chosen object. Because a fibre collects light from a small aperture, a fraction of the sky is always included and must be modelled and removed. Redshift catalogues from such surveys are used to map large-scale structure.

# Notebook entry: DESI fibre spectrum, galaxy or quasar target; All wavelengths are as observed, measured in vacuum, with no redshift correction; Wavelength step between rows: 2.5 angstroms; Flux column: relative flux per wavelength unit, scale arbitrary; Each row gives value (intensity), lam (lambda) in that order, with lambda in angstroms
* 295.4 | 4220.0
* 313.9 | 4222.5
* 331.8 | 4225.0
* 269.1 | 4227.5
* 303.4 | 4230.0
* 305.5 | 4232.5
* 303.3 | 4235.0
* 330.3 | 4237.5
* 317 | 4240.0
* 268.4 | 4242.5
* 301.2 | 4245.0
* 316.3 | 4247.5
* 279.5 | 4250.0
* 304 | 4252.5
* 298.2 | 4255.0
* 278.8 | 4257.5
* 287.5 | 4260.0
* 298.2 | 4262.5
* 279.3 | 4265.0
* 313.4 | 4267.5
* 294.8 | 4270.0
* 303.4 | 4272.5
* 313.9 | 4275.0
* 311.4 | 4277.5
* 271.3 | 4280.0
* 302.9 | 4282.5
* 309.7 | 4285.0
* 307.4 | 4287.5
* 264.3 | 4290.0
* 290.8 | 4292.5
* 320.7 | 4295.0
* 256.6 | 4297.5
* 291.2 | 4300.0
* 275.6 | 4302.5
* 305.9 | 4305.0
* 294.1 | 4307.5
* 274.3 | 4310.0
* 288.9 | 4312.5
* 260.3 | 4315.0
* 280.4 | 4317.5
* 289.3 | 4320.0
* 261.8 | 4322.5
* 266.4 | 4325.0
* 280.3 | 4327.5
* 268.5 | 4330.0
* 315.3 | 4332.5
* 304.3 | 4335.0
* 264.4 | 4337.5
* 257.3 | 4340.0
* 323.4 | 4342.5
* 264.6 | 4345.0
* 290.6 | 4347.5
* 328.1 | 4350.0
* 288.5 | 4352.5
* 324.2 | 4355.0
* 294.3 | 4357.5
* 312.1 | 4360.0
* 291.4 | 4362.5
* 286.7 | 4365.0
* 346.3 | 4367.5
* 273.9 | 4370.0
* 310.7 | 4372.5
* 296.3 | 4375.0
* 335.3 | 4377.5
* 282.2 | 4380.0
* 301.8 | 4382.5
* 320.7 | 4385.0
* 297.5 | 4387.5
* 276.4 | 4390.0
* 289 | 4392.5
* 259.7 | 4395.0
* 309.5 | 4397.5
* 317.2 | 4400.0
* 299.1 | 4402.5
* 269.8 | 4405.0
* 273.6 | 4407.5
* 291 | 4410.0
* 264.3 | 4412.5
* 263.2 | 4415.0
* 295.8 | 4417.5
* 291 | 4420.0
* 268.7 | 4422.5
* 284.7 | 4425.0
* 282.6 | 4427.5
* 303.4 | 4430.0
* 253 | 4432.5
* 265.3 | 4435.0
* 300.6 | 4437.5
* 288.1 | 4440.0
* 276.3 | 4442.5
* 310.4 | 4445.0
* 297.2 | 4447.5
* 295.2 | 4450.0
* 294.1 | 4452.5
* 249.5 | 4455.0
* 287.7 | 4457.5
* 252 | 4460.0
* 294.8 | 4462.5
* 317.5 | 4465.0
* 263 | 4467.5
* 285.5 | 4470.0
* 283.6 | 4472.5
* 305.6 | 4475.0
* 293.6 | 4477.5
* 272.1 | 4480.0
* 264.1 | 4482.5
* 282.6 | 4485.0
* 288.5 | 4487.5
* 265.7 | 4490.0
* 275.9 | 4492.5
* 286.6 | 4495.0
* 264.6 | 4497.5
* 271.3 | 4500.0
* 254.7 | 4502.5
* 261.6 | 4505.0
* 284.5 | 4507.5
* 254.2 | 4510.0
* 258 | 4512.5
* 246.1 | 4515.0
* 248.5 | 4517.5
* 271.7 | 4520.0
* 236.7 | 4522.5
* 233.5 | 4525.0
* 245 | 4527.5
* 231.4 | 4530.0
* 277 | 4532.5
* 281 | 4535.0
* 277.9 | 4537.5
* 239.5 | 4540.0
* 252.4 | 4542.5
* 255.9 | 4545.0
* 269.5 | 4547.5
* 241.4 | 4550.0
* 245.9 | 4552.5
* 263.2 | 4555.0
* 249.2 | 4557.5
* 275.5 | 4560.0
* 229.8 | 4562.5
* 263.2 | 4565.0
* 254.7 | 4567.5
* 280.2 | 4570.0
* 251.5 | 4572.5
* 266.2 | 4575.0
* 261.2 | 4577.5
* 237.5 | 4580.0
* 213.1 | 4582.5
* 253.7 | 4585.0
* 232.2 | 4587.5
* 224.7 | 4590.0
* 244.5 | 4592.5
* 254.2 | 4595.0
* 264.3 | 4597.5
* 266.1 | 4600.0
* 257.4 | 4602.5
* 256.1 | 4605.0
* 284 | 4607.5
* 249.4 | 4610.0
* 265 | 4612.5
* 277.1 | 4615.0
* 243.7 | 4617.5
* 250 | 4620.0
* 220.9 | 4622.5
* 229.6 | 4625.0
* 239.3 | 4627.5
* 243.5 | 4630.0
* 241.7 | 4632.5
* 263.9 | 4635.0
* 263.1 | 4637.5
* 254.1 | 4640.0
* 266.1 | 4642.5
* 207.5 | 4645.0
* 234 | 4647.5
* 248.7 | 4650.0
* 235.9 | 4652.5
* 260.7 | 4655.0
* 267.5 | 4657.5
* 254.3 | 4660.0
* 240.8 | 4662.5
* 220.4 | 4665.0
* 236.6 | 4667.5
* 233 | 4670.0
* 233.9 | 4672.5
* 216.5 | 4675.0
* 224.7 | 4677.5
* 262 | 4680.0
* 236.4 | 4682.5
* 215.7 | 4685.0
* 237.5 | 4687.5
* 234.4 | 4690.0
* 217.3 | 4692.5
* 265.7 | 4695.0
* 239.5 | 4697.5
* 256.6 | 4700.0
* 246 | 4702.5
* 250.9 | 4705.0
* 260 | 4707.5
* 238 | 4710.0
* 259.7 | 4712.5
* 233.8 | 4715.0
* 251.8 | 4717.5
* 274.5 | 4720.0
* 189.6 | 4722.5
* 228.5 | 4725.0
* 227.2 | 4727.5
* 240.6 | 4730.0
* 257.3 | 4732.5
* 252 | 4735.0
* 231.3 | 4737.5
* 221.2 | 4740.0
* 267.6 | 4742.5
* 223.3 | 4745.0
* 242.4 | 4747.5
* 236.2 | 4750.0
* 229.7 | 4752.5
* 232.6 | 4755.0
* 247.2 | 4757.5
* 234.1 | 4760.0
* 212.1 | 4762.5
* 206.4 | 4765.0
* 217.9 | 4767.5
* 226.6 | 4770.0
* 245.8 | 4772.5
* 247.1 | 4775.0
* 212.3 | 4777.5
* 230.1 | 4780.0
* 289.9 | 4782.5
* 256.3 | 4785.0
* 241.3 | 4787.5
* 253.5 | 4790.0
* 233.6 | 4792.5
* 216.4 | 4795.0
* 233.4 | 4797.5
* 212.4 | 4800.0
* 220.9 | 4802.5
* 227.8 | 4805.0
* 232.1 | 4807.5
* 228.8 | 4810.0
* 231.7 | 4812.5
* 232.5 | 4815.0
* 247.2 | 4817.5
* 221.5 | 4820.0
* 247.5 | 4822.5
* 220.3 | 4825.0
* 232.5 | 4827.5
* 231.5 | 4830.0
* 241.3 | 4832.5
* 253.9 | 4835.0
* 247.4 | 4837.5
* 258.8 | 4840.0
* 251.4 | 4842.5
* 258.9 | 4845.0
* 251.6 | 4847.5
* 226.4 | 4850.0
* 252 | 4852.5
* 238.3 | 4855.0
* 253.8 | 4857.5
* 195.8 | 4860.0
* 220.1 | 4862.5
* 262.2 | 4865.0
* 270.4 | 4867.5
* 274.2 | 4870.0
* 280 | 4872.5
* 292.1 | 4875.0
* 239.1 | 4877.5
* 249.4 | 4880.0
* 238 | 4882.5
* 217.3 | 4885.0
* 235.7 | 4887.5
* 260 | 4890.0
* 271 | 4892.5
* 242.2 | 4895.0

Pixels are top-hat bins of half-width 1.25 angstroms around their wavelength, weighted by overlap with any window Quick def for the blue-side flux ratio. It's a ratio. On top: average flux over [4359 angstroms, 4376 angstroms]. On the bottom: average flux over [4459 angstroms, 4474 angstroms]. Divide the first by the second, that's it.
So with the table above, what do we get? 1.07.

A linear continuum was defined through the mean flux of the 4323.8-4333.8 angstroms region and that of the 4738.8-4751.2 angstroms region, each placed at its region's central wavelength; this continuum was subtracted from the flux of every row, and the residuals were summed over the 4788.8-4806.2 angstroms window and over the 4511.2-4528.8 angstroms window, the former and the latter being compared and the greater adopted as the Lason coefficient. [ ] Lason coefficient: -30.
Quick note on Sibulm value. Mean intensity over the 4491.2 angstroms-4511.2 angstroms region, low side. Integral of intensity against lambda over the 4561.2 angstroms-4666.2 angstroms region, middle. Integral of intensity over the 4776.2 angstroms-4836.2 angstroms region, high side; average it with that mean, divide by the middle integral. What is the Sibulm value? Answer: 0.27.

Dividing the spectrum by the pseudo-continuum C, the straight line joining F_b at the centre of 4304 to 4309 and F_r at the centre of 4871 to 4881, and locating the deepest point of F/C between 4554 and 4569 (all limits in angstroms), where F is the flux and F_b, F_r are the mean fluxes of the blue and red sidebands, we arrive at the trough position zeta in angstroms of 4562.5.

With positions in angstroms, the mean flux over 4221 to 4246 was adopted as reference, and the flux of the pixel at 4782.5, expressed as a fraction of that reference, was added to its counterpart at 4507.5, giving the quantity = 1.89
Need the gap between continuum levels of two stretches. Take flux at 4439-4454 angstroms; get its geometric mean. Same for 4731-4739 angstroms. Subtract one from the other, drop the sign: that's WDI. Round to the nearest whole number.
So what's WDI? 47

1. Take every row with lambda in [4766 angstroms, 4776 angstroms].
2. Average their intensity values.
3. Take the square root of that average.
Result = 15.3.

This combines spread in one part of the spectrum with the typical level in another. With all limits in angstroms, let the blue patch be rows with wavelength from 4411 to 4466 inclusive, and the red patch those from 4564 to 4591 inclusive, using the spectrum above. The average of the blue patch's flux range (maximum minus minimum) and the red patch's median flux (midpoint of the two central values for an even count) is 161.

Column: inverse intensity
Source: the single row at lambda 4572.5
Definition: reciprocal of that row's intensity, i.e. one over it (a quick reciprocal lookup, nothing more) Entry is 0.0040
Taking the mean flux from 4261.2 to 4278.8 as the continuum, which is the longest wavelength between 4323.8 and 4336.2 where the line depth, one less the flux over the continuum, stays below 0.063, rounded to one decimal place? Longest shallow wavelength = 4335.0 angstroms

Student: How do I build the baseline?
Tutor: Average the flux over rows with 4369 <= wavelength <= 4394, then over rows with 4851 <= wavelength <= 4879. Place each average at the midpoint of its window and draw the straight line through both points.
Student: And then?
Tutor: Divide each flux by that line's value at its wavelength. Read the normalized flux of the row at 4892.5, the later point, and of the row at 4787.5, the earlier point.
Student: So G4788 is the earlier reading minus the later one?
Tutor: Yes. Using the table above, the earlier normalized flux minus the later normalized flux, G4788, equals -0.16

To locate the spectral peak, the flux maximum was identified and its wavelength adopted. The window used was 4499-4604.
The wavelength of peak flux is 4507.5 angstroms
